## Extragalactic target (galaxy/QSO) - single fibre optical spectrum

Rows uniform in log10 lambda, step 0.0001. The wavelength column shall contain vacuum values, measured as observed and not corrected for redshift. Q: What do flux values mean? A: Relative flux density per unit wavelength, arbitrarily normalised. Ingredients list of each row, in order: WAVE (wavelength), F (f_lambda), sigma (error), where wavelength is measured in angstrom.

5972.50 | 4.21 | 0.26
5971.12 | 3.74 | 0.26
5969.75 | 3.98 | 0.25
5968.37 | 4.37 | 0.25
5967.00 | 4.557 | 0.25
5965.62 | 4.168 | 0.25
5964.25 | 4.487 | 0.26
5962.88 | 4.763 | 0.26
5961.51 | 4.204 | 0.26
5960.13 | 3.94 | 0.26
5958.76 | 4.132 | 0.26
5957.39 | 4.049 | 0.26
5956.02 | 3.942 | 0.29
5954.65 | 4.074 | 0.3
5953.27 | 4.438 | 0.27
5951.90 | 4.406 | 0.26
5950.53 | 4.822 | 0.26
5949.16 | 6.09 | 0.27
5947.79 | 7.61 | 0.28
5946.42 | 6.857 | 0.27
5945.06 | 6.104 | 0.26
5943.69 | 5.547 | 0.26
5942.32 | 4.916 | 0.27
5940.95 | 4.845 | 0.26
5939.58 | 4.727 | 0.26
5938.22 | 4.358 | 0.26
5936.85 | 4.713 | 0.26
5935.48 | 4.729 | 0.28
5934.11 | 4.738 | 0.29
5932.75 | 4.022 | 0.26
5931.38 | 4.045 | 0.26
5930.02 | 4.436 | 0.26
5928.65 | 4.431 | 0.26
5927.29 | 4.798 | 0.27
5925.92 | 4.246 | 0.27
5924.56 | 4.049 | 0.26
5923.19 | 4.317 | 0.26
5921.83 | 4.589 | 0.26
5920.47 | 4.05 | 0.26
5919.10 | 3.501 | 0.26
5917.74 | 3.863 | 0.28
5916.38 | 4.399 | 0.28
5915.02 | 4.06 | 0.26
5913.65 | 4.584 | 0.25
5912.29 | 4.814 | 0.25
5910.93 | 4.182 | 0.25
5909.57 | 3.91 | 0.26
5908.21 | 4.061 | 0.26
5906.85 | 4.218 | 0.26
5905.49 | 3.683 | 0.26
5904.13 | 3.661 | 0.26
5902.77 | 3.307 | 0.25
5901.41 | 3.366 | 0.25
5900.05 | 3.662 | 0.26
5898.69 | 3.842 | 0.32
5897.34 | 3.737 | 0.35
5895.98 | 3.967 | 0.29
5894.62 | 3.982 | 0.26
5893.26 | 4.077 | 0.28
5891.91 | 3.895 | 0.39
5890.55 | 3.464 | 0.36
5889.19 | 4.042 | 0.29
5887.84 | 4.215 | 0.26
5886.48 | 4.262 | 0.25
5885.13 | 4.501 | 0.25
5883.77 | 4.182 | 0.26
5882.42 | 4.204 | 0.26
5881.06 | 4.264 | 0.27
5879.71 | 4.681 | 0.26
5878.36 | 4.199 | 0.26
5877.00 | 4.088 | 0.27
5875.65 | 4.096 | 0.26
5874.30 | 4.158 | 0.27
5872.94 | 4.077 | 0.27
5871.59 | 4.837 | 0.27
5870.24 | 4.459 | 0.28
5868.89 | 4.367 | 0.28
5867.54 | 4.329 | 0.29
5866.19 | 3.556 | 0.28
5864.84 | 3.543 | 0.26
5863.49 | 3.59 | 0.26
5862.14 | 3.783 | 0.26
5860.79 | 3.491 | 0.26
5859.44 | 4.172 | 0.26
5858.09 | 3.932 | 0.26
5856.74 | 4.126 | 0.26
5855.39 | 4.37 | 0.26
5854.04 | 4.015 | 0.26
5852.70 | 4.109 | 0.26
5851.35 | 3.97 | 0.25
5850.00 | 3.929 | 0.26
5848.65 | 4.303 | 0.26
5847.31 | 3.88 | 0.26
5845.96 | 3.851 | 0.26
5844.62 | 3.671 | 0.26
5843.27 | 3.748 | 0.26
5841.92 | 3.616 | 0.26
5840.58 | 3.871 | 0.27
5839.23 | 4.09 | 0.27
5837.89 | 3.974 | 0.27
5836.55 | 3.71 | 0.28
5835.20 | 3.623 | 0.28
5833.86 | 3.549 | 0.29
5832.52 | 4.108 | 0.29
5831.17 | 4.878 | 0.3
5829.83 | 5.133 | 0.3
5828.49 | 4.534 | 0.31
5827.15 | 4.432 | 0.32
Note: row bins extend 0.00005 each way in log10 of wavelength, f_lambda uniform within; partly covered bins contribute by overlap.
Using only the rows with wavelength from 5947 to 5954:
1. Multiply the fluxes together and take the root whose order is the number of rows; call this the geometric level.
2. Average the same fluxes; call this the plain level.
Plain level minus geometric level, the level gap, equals 0.13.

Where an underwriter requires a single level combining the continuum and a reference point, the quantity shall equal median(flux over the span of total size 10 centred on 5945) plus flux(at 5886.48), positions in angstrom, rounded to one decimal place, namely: 10.4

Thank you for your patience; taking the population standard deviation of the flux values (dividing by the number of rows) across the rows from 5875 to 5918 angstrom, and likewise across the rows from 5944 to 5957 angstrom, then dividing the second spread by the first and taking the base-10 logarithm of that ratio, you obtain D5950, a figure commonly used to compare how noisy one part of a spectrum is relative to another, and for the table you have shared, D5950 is 0.6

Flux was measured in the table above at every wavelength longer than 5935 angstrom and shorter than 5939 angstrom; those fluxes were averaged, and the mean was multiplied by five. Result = 23.0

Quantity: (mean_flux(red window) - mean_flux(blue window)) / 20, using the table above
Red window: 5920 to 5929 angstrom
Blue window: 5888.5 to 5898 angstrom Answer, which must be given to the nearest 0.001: 0.024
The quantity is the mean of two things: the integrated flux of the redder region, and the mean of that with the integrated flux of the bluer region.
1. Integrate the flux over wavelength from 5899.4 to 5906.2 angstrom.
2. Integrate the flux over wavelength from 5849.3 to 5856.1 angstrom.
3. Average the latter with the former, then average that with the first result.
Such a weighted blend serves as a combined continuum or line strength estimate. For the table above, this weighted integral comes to 25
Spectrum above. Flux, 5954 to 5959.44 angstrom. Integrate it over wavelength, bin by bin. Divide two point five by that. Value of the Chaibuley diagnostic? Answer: 0.113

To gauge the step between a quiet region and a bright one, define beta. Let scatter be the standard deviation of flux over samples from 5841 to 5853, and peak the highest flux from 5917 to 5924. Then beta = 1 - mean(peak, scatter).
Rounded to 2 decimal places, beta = -1.40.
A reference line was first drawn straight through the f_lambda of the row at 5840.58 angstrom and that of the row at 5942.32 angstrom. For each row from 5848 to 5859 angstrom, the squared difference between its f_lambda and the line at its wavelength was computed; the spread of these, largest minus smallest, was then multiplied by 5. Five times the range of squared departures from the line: 0.6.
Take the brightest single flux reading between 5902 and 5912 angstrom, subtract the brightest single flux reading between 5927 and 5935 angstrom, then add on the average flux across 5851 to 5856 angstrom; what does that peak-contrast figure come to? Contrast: 3.54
